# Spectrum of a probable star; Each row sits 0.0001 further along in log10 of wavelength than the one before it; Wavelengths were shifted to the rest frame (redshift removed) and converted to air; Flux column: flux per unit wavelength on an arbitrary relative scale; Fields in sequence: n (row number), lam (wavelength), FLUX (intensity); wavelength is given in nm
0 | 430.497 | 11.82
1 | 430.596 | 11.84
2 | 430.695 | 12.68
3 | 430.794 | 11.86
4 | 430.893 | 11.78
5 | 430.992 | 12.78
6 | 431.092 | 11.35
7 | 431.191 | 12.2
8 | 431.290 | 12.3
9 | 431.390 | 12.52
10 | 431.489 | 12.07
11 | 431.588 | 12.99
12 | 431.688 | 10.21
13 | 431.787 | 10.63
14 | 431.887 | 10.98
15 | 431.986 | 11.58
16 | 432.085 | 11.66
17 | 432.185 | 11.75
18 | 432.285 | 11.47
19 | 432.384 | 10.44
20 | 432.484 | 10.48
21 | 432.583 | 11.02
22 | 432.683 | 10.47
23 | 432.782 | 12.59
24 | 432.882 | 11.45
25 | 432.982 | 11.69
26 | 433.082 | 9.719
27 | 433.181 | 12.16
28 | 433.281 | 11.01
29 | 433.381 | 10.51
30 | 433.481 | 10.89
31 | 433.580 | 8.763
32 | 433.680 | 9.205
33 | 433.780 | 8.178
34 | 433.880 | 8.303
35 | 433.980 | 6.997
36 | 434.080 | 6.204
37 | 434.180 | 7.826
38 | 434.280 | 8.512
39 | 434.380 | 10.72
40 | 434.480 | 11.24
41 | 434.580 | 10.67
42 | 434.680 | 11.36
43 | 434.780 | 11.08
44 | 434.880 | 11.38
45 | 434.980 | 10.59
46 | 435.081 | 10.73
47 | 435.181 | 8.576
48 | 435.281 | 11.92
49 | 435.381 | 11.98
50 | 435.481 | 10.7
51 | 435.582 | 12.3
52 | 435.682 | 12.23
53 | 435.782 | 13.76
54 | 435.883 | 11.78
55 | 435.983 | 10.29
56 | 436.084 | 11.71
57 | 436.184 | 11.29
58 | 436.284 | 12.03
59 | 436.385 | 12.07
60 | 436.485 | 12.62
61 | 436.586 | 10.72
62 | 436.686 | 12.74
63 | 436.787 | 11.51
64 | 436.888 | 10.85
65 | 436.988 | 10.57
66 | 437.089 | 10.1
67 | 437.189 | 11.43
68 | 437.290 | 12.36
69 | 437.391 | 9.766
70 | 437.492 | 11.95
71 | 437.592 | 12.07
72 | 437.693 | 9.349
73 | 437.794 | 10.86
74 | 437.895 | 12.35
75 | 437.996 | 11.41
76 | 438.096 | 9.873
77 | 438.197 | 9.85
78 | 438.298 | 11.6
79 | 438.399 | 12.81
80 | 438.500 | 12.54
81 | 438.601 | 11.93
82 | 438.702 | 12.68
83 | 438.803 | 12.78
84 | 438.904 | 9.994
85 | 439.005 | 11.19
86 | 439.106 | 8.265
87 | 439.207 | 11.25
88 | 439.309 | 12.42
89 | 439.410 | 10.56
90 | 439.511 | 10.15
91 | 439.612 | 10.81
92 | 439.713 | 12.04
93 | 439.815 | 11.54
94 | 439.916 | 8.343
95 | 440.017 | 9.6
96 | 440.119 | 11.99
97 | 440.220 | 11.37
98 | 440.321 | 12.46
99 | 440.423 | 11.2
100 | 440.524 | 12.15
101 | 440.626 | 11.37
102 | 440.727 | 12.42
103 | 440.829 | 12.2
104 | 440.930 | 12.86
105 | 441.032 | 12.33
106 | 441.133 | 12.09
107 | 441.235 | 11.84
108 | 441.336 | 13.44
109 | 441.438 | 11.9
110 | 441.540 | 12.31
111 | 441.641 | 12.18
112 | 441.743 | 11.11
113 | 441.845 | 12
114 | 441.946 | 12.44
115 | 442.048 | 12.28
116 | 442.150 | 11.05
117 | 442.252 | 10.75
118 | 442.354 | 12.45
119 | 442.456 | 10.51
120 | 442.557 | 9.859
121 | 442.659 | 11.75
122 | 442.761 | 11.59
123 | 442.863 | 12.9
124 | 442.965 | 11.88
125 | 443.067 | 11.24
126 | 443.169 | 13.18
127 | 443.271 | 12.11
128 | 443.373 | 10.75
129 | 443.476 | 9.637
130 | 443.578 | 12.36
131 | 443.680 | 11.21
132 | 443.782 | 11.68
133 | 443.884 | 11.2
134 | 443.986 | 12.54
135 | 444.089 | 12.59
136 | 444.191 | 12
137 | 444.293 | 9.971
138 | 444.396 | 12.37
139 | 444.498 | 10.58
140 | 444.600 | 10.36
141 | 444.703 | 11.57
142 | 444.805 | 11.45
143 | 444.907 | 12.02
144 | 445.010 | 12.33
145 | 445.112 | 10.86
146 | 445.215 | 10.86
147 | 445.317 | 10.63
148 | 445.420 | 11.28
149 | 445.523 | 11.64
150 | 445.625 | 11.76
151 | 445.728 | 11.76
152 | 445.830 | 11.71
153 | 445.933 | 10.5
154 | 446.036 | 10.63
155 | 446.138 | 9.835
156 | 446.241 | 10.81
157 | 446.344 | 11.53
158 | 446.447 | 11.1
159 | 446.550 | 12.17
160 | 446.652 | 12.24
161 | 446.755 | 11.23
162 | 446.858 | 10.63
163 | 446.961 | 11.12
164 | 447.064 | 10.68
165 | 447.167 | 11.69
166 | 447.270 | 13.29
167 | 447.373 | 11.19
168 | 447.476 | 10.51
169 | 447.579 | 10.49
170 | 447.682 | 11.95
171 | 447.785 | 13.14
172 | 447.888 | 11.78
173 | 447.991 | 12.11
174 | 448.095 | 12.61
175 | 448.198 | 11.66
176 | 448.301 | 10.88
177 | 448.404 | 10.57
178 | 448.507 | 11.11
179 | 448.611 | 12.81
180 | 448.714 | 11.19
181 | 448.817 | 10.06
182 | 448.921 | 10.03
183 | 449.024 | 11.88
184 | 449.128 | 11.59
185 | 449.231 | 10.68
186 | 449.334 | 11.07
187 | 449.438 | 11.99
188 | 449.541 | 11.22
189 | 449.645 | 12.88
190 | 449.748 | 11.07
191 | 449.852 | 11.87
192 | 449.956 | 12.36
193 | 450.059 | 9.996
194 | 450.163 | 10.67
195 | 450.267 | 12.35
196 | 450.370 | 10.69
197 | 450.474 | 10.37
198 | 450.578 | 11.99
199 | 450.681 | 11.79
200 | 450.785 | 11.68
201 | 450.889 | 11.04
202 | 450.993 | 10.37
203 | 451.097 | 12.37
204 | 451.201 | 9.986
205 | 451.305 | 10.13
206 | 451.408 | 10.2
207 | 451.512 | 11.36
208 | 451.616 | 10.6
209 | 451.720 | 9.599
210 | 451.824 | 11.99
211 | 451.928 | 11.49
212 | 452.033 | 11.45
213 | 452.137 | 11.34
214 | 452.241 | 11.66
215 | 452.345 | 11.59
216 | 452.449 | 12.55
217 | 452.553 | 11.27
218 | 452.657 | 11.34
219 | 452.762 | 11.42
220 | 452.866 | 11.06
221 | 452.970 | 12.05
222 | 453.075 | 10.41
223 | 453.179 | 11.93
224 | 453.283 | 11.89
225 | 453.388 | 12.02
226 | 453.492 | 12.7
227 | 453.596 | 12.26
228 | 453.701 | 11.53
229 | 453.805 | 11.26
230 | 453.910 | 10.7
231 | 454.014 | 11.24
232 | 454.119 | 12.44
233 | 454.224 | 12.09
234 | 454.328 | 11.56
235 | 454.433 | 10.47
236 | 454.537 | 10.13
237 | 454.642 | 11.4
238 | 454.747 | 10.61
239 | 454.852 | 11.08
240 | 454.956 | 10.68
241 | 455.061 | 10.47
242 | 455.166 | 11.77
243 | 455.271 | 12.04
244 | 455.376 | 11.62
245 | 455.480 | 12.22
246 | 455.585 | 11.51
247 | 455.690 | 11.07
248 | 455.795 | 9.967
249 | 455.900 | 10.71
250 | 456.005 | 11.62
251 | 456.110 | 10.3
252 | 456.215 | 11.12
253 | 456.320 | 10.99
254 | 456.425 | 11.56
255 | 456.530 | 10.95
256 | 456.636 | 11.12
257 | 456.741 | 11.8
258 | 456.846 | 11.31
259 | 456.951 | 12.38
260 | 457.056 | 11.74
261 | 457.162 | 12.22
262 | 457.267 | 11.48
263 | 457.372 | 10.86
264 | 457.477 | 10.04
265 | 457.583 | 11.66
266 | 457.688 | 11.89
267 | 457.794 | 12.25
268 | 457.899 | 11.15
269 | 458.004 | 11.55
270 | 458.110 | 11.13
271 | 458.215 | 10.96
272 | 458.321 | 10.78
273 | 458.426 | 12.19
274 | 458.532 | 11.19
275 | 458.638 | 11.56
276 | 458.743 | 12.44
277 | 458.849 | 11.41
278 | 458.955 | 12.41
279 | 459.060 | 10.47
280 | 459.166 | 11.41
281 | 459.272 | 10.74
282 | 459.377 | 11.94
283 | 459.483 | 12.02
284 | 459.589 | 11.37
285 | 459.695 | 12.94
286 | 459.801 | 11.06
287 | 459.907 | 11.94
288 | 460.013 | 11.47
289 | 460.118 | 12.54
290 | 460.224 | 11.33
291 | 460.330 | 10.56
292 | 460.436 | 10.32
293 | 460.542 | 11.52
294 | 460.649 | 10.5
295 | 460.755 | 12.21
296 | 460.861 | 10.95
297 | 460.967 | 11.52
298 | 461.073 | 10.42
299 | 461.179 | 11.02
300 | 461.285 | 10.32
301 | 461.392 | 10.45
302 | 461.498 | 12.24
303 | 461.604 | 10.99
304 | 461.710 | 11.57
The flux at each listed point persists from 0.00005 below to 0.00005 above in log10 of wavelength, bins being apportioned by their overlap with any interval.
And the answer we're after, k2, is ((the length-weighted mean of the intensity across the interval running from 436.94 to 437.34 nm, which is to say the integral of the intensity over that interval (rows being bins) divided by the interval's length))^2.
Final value 124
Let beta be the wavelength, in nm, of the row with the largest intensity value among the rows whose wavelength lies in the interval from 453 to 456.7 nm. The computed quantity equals 453.492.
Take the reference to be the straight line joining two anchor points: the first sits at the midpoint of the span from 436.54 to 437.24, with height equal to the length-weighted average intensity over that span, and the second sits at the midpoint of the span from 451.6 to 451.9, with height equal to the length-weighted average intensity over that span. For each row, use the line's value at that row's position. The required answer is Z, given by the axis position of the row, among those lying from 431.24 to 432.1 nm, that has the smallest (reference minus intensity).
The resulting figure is 431.588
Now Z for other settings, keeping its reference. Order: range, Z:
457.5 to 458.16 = 457.794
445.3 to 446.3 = 445.728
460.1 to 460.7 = 460.118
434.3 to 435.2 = 434.880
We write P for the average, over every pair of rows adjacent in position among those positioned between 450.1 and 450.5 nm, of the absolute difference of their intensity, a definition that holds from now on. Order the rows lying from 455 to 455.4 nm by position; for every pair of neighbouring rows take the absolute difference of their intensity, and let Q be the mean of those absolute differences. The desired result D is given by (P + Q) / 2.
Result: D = 0.94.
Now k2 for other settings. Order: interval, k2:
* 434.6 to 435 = 124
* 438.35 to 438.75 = 156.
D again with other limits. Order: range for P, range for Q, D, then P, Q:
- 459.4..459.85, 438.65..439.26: 1.68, 1.4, 2.00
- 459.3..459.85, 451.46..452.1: 0.99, 1.0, 0.94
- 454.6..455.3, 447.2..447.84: 0.83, 0.6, 1.09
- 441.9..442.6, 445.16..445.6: 0.71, 1.0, 0.41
